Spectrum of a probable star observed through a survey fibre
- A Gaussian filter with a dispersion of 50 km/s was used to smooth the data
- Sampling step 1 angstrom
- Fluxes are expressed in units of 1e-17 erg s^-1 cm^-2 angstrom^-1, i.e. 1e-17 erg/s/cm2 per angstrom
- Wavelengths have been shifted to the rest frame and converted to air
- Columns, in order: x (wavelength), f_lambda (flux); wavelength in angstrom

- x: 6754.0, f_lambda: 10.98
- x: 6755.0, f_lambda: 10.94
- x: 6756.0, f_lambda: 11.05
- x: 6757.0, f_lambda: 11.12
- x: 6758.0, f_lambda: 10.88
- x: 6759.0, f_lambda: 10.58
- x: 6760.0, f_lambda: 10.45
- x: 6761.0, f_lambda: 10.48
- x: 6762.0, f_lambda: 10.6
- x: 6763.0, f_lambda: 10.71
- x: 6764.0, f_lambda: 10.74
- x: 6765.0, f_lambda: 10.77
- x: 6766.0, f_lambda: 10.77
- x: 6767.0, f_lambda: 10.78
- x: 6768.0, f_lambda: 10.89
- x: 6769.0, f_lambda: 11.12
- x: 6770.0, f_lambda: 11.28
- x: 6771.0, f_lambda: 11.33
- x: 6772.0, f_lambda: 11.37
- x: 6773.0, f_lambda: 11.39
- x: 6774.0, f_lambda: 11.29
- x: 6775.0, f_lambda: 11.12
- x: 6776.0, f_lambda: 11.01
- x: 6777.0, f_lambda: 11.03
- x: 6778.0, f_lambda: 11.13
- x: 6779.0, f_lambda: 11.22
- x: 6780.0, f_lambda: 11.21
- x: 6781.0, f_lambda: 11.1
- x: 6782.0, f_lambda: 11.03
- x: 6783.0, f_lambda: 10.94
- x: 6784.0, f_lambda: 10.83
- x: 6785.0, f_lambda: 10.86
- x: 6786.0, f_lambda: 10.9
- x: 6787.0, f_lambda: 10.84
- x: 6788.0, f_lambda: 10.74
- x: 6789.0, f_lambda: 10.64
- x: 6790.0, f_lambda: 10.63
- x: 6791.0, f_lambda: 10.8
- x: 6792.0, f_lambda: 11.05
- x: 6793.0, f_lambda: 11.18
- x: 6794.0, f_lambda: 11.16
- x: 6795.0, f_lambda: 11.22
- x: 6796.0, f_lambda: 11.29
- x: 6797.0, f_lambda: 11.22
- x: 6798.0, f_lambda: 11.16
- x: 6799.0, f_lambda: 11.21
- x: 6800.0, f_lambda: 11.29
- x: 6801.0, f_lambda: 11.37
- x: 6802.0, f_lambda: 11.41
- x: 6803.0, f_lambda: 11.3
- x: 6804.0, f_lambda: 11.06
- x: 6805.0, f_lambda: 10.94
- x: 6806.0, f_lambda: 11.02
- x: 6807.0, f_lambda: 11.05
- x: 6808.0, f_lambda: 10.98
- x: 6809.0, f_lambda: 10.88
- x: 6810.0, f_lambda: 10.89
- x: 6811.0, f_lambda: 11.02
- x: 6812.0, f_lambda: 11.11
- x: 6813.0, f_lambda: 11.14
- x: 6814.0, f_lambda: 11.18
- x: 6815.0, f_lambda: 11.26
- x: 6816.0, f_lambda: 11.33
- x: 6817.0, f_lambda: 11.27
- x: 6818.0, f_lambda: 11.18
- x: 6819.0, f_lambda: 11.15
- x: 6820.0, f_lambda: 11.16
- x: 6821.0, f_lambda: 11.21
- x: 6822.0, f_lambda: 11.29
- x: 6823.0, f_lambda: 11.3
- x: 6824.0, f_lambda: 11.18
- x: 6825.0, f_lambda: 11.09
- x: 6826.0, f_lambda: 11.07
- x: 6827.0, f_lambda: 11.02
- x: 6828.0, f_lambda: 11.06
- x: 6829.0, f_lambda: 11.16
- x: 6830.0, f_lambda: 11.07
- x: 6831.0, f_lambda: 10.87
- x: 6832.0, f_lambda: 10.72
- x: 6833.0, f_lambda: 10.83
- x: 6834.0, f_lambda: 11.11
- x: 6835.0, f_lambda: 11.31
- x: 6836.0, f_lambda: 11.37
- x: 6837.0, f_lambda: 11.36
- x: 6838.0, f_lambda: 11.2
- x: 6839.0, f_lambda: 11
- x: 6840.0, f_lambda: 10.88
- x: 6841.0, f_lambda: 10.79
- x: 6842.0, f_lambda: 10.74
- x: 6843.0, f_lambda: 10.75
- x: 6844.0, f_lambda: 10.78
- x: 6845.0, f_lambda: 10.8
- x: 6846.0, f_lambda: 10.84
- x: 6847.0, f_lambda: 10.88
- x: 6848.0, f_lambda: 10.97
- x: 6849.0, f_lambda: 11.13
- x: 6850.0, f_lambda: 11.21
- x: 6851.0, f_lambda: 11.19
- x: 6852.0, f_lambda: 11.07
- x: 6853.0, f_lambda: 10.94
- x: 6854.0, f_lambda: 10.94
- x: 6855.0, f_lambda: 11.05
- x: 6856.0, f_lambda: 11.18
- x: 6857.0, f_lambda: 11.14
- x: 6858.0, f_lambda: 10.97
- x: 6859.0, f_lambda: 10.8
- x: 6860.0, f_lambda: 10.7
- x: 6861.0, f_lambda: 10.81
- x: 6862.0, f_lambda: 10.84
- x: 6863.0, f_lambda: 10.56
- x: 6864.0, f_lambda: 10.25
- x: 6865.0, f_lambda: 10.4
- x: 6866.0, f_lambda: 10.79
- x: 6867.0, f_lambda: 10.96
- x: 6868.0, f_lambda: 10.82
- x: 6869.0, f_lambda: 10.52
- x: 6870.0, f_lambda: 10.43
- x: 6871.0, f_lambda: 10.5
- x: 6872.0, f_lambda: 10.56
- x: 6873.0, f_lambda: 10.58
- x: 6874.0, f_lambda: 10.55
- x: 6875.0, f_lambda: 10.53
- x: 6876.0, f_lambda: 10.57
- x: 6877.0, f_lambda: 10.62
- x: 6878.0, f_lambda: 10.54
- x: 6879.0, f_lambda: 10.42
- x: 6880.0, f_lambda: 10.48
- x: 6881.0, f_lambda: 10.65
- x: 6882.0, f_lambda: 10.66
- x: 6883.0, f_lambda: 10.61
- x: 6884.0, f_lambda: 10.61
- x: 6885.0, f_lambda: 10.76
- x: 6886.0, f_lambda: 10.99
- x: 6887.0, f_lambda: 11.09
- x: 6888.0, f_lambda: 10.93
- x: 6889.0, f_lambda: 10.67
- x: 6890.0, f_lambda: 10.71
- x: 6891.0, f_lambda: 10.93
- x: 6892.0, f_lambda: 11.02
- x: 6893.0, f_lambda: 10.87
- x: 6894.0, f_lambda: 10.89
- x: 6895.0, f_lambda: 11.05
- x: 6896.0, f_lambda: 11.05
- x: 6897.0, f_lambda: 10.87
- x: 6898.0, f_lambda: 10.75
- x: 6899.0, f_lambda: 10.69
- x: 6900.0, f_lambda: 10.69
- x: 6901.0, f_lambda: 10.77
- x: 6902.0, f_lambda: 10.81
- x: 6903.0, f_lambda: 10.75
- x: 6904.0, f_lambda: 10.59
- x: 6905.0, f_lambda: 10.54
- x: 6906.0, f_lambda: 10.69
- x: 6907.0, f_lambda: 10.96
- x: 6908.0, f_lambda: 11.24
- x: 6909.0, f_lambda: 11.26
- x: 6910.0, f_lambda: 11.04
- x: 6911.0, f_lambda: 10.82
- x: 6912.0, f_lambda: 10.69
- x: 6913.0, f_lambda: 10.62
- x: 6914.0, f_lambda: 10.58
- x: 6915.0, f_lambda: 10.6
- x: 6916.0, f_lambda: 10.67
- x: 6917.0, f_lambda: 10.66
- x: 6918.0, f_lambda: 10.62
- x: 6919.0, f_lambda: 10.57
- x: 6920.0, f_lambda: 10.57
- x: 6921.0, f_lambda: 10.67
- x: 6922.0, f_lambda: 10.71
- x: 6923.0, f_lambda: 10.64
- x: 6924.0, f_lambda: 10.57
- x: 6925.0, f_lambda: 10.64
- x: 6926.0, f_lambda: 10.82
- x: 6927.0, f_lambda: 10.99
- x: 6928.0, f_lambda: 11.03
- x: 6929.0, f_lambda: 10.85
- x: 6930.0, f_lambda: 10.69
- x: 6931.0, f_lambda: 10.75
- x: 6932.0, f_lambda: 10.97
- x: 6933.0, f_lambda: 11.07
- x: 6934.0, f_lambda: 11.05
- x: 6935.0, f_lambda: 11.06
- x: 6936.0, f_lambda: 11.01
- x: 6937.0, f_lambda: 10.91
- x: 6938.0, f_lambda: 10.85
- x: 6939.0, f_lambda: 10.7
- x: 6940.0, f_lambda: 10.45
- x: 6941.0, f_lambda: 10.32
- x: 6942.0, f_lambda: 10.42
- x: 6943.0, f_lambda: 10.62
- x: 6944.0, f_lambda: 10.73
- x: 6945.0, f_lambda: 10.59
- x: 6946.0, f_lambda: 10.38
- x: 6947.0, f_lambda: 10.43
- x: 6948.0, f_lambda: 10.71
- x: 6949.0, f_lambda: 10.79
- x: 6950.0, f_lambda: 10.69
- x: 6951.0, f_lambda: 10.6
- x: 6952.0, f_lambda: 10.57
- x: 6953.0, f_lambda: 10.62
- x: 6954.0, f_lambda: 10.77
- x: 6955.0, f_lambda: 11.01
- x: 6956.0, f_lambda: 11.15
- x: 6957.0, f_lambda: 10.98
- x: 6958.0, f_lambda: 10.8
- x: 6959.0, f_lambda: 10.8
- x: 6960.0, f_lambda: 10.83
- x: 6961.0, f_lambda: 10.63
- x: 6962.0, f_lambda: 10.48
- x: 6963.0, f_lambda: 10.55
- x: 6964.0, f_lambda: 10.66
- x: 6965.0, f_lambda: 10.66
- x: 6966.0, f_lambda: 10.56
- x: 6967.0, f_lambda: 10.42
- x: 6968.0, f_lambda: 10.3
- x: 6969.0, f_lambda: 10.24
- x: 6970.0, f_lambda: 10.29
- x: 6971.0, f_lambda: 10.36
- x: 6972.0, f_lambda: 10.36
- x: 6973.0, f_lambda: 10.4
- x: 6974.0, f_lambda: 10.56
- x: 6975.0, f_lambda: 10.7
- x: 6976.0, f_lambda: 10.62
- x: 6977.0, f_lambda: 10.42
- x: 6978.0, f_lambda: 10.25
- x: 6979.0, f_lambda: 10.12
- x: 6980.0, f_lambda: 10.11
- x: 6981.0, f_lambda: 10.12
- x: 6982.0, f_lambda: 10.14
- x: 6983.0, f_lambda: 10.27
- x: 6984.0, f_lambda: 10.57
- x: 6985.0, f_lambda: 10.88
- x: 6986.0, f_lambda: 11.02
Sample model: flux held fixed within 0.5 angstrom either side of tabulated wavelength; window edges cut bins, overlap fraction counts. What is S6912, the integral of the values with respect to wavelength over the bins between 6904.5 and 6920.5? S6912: 172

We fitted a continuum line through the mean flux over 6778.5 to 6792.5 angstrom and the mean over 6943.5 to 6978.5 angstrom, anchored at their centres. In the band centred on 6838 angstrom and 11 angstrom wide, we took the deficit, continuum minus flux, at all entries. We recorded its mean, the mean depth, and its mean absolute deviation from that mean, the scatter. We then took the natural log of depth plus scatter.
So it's -6.1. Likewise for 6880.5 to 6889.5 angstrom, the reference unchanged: -2.2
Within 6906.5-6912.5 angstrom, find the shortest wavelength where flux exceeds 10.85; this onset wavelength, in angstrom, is 6907.0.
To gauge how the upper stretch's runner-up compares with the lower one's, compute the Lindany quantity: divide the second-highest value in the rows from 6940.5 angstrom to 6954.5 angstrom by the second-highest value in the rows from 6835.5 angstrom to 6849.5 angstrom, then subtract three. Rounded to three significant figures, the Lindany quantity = -2.05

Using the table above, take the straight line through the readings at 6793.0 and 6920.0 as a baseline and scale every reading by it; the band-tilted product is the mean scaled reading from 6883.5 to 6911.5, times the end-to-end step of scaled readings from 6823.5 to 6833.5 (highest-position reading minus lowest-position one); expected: -0.03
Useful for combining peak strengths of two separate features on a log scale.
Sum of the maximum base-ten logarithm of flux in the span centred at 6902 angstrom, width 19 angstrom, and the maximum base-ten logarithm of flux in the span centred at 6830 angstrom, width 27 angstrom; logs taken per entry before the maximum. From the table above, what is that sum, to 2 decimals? 2.11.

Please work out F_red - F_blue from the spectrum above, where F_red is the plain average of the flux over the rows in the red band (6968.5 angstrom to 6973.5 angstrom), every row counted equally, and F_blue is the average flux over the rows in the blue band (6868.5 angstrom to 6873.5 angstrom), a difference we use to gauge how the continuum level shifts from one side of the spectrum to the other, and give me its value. -0.19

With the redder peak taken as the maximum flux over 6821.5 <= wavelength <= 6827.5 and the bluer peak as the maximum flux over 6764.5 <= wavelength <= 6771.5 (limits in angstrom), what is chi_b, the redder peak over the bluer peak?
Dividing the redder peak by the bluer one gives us 0.997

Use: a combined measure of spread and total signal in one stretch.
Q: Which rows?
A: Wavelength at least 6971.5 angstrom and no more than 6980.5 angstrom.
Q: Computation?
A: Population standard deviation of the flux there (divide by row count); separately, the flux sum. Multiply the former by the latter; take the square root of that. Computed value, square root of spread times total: 4.30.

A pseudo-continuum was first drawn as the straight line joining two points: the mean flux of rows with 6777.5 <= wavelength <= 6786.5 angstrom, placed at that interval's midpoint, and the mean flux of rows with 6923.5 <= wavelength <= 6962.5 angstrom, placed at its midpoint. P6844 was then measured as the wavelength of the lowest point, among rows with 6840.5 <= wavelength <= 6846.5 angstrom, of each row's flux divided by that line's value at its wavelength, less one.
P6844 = 6842.0 angstrom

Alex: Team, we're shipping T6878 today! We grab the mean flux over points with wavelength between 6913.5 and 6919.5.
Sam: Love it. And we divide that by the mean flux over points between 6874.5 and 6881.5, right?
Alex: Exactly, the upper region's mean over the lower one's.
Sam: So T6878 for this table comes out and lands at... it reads 1.01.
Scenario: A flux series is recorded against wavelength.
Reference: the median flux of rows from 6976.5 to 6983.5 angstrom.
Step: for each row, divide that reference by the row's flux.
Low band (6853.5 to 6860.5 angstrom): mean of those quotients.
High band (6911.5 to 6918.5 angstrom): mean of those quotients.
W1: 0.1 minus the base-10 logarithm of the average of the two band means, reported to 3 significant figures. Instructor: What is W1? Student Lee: 0.127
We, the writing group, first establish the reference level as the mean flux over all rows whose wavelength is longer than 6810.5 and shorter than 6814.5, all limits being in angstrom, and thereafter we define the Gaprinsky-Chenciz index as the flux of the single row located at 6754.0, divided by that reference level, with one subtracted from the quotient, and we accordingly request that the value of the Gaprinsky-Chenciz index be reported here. -0.012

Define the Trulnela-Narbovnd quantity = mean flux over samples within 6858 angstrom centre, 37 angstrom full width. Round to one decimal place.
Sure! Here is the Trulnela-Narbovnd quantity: 10.8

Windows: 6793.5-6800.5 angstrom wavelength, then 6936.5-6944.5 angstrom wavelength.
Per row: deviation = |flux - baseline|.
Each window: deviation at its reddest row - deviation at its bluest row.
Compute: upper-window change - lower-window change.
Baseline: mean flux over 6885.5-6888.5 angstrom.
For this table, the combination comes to 0.05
